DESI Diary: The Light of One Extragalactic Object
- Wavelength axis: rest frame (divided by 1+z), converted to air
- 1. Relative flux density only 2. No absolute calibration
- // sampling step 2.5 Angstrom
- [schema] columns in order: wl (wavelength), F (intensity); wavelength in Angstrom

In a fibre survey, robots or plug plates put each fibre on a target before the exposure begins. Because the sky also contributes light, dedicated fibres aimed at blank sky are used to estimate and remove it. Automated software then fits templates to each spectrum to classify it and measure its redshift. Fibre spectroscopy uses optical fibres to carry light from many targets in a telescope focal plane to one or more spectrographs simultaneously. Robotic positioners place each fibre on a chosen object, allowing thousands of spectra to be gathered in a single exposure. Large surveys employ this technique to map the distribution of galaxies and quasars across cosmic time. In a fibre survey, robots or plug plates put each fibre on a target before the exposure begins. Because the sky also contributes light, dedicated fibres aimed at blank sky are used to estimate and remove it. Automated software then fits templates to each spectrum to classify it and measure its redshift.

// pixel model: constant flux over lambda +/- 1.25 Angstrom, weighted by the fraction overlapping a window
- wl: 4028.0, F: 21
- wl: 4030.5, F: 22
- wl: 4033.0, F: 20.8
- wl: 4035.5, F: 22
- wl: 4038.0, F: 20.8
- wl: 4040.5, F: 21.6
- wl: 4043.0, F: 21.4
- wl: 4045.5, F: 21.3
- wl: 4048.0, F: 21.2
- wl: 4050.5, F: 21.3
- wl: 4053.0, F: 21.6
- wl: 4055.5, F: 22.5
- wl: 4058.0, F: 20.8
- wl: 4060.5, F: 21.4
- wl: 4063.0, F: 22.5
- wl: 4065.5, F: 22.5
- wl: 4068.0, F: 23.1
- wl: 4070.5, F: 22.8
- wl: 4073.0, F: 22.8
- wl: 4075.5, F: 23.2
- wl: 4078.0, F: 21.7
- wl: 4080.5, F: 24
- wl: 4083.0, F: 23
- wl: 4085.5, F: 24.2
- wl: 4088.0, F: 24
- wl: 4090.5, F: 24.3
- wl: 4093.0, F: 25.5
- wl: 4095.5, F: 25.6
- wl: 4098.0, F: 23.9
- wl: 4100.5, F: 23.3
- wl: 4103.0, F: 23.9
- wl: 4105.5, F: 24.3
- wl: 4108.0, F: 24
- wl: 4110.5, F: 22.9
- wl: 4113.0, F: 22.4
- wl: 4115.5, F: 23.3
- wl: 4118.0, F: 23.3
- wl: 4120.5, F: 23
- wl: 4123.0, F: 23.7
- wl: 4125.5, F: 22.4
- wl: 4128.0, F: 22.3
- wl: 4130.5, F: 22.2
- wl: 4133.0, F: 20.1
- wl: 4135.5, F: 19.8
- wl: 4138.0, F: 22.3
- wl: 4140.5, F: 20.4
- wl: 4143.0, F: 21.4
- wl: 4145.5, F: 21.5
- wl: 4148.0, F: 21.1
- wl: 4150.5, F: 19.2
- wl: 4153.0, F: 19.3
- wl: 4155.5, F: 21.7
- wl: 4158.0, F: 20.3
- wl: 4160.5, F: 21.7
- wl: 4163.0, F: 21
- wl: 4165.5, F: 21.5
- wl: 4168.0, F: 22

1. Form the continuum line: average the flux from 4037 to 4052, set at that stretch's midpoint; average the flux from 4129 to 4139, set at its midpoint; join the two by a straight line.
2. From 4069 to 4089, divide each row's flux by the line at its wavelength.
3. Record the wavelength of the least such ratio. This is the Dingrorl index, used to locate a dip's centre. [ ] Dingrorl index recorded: 4078.0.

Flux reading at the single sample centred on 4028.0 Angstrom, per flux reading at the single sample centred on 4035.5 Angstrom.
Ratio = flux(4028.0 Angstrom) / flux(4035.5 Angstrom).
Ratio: 0.95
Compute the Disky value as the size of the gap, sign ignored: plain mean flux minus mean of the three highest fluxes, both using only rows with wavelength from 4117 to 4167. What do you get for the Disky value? 1.9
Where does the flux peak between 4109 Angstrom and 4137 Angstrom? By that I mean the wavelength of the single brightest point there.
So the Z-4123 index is 4123.0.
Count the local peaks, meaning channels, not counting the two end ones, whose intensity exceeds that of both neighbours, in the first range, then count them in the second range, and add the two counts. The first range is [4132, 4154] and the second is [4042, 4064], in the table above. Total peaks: 3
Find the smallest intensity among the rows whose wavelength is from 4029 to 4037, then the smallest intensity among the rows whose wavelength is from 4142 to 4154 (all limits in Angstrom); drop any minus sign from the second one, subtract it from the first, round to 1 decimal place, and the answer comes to 1.6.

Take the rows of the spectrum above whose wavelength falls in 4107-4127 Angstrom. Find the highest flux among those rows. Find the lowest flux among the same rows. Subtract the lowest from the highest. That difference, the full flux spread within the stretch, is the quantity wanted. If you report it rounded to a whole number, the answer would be 2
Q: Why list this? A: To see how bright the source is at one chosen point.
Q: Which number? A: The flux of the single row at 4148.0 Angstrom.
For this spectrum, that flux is 21.1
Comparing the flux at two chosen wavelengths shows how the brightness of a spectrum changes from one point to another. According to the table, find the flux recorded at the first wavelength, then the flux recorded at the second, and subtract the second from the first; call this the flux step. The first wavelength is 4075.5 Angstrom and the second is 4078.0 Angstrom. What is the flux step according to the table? 1.5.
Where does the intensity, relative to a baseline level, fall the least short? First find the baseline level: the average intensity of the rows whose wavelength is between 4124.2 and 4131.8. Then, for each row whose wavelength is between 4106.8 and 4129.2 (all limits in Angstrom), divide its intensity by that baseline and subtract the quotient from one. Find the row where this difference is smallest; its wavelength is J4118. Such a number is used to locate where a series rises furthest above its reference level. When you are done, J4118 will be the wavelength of 4108.0 Angstrom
